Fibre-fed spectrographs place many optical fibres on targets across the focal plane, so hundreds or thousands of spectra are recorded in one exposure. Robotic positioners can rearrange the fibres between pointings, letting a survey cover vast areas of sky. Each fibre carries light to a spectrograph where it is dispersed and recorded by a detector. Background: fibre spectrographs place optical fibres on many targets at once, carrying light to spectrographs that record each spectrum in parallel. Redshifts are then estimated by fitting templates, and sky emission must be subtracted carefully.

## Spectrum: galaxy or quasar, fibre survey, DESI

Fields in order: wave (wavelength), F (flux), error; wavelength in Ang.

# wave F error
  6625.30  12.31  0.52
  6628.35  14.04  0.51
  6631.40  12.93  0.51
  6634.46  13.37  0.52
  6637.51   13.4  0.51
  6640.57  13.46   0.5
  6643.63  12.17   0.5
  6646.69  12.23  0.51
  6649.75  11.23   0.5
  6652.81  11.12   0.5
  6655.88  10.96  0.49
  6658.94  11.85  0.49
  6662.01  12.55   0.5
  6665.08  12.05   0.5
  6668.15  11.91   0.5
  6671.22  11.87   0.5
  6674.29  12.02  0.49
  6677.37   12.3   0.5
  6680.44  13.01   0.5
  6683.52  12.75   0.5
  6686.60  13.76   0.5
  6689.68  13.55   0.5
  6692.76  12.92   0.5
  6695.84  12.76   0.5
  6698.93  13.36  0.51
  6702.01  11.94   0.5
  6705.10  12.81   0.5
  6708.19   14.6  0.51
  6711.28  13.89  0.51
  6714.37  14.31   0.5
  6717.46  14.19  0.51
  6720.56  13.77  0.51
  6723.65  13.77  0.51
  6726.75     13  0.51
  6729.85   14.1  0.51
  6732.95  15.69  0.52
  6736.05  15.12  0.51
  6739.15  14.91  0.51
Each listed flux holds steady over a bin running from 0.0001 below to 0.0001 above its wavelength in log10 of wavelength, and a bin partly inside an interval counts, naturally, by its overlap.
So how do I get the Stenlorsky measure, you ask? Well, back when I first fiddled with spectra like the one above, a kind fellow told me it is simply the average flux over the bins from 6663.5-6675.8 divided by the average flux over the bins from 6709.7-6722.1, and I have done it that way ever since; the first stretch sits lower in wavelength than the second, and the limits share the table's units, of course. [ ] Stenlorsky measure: 0.85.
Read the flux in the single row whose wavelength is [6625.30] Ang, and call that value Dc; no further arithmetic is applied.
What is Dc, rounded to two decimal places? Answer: 12.31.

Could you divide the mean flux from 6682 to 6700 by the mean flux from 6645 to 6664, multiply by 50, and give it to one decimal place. 56.5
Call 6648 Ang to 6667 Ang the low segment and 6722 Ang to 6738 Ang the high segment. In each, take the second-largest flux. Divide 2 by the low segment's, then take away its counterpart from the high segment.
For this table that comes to -15.0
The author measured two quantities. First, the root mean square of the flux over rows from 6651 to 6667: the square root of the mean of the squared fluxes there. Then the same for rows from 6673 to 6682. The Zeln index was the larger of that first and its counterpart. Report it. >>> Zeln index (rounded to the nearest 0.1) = 12.5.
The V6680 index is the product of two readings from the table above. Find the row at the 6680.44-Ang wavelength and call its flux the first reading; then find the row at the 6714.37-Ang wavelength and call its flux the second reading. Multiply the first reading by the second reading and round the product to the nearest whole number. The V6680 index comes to 186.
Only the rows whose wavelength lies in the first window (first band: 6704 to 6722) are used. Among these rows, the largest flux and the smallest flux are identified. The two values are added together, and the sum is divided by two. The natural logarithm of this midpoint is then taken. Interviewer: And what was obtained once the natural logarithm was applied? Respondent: 2.62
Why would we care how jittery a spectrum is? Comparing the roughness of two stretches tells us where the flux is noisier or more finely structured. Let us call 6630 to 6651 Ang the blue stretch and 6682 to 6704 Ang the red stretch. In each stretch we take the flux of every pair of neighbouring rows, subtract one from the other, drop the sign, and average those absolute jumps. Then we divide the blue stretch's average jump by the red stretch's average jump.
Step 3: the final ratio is 0.71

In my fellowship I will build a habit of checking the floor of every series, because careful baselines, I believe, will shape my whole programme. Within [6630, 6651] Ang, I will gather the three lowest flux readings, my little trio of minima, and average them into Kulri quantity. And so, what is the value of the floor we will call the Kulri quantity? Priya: 11.9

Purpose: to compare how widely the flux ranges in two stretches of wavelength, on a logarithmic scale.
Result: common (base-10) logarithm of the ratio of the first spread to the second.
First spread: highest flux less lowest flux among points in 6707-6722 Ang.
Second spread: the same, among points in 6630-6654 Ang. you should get -0.45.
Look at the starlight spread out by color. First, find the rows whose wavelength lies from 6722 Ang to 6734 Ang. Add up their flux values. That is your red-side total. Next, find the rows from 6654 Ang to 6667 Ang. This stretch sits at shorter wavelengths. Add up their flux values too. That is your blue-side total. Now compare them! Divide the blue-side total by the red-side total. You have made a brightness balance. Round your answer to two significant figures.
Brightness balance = 0.84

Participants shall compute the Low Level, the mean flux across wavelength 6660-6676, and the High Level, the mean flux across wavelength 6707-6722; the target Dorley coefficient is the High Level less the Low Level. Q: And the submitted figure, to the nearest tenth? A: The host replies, 2.1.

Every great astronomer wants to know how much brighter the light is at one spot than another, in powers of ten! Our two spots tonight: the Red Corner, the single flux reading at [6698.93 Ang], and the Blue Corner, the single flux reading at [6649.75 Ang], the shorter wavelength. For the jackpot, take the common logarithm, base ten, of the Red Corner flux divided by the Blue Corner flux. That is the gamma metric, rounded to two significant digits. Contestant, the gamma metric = 0.075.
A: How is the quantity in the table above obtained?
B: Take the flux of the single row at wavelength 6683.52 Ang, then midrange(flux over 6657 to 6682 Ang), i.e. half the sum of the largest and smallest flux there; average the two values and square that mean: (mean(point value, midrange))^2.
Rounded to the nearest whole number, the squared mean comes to 159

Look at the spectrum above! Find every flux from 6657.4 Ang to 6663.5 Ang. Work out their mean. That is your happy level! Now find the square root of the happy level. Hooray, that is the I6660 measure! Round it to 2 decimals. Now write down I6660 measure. 3.49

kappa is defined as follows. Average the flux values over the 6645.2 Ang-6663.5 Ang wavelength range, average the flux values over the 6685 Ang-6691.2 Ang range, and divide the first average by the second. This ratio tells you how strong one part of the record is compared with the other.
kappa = 0.85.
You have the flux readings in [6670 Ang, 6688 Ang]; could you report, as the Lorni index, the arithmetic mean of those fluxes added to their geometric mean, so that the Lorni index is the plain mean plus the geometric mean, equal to 25.2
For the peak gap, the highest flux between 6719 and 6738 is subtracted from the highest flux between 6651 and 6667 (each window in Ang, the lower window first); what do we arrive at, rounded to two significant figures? -3.1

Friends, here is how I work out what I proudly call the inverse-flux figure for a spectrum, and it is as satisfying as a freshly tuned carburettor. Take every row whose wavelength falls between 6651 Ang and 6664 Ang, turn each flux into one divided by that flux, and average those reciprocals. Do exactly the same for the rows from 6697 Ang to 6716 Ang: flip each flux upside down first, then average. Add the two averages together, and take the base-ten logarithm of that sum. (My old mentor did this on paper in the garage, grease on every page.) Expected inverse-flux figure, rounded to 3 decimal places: -0.794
